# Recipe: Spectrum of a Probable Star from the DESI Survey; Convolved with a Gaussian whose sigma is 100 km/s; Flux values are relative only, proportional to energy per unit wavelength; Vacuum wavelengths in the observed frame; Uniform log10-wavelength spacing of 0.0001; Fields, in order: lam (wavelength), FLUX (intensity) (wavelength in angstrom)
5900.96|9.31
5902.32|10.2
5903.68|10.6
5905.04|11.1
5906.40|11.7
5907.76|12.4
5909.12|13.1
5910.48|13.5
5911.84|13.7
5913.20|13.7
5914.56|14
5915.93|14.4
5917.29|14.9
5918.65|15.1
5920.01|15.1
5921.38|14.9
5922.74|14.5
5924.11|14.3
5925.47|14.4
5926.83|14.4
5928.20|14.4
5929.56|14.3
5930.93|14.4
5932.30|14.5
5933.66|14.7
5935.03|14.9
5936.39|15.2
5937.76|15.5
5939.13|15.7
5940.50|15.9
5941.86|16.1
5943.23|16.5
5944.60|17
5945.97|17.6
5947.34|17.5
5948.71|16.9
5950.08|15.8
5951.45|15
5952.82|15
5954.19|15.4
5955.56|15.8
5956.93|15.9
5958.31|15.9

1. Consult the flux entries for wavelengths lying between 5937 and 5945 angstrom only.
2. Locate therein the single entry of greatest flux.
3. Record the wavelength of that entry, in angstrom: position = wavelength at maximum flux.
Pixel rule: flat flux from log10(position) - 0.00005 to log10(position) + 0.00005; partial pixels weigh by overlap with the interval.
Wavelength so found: 5944.60 angstrom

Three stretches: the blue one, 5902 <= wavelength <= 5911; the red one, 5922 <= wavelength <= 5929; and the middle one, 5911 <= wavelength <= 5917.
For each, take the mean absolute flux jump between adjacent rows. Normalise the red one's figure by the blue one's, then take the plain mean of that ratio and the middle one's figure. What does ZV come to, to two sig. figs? 0.18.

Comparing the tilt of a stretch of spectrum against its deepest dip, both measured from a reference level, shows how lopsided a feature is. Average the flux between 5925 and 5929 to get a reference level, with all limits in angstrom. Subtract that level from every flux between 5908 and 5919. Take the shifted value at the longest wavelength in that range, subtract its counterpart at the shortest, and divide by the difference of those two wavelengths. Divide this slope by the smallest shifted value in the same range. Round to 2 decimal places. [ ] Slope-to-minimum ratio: -0.16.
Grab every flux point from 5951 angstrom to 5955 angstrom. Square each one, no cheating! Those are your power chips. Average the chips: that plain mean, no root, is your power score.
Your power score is 229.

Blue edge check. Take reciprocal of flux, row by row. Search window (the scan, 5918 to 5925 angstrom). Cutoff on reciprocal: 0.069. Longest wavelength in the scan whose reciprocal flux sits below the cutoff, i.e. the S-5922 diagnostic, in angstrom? 5922.74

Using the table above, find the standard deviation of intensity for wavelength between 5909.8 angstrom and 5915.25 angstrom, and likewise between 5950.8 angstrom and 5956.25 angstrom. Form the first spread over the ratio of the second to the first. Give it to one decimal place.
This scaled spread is 0.1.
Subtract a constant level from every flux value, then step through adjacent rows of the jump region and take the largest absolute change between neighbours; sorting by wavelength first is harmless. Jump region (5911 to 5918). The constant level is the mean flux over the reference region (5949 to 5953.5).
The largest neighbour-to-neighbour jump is 0.50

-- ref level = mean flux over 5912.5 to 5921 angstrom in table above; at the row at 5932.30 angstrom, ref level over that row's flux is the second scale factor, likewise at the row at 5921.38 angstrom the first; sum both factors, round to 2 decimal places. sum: 1.98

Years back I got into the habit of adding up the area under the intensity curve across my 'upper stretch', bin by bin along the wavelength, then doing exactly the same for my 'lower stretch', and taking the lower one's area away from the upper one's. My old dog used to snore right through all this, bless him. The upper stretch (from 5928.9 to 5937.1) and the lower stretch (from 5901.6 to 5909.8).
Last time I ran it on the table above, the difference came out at 26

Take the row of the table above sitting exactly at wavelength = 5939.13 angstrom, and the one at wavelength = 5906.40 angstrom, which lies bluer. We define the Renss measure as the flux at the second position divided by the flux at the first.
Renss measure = 0.75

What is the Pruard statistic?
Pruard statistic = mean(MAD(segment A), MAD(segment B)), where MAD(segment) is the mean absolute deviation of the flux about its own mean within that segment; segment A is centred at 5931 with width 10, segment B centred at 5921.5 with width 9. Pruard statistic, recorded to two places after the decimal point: 0.23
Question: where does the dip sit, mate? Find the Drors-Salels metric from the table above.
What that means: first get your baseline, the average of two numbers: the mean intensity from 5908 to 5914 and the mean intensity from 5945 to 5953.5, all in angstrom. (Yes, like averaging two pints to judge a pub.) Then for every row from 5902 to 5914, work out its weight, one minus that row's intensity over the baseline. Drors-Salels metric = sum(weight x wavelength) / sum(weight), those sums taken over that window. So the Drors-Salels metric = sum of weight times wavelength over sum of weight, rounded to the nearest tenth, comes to 5906.1 angstrom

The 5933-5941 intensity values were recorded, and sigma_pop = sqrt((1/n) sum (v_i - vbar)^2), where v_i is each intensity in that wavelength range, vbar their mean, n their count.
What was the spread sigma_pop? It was 0.4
